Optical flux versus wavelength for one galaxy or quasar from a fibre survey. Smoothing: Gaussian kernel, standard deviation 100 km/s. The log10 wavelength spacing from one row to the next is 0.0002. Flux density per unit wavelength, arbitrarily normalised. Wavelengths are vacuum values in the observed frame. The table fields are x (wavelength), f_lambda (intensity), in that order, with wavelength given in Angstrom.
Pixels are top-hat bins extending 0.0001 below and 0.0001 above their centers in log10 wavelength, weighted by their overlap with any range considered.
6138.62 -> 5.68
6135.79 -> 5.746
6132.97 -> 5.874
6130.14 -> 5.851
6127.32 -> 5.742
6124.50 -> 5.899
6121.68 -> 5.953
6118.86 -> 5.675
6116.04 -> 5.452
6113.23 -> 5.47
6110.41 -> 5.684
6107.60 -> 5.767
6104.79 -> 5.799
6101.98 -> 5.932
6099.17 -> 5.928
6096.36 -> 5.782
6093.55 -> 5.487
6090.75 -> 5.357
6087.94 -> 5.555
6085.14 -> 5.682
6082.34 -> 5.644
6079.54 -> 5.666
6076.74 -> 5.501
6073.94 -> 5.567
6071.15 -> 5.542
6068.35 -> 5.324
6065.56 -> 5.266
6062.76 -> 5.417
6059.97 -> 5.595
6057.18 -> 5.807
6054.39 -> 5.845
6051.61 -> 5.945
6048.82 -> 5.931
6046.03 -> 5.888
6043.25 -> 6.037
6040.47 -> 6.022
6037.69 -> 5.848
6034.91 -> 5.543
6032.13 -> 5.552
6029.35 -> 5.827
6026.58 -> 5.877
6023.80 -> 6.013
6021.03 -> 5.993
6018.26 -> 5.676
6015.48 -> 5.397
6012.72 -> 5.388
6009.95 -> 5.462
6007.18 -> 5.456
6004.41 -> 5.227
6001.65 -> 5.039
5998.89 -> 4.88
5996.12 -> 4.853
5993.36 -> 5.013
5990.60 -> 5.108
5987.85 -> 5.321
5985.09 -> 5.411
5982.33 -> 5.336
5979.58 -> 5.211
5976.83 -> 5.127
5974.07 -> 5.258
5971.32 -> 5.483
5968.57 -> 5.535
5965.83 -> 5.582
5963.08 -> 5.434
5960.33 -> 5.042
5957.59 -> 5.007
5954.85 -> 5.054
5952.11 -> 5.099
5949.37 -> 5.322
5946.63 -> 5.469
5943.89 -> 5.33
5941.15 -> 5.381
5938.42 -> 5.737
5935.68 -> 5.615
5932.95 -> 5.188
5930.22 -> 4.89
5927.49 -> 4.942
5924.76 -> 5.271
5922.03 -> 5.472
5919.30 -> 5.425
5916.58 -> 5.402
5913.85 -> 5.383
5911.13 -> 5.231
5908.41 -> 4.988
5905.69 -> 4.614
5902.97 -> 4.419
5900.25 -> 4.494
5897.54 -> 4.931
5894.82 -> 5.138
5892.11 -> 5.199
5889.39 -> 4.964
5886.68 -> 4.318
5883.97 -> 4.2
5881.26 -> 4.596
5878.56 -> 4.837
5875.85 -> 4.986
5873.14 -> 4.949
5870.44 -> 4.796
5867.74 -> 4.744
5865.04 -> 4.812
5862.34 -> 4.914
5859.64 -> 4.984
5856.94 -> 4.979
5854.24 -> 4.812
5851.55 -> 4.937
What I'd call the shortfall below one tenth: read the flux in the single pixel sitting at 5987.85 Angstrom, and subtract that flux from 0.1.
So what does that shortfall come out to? -5.22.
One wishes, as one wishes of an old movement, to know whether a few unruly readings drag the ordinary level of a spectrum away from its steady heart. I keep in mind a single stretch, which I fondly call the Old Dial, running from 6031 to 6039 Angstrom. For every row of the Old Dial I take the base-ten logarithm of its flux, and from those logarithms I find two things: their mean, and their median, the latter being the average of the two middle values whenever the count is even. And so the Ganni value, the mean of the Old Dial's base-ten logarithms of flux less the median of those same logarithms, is 0.007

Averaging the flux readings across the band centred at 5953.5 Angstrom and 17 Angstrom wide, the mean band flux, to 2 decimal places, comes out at 5.17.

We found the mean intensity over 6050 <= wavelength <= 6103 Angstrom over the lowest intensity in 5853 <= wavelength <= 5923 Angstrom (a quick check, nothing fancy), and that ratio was 1.34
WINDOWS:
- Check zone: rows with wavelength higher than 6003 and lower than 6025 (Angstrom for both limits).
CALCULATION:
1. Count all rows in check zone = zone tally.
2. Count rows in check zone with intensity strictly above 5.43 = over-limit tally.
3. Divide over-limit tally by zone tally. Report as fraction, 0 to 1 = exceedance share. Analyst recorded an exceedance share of 0.6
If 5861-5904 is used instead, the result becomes 0.0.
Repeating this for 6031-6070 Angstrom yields 0.8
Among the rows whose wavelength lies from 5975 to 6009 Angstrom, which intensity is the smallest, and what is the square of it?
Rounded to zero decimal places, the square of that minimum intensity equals 24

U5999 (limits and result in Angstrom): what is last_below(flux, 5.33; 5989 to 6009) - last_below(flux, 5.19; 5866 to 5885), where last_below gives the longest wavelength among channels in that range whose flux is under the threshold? 120.4 Angstrom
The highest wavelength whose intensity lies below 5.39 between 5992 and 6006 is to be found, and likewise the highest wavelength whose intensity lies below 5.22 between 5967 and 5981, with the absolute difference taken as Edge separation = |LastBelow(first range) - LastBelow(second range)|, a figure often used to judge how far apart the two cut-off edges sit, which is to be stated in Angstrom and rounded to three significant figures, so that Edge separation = 24.8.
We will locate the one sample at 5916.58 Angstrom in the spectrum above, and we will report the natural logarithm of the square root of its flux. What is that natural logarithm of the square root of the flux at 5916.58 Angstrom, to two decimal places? 0.84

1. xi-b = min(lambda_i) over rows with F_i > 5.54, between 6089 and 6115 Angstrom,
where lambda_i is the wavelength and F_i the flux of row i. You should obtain 6096.36 Angstrom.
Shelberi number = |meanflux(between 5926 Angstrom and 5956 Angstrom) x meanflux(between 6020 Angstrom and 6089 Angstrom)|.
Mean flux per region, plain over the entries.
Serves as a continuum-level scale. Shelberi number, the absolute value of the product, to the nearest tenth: 30.2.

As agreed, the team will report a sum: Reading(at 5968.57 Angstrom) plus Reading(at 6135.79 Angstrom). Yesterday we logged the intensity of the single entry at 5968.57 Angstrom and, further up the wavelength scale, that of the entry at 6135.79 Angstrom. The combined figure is 11.3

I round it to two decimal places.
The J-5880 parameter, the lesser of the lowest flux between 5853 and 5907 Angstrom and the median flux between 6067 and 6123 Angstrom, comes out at 4.20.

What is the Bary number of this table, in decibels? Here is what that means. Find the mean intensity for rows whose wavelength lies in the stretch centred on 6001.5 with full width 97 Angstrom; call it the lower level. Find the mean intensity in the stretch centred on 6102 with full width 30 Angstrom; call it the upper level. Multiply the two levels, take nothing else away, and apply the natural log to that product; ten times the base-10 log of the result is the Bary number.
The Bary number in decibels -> 5.35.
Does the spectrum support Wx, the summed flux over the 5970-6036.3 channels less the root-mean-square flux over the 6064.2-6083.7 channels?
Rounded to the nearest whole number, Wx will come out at 124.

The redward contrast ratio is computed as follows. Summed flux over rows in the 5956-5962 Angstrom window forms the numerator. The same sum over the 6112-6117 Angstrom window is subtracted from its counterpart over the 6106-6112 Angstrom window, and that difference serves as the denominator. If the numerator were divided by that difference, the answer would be 19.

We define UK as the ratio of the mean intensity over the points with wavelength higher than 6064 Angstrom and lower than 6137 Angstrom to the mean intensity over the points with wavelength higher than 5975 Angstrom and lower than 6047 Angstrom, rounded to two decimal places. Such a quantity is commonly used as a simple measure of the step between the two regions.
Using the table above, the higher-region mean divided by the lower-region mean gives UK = 1.03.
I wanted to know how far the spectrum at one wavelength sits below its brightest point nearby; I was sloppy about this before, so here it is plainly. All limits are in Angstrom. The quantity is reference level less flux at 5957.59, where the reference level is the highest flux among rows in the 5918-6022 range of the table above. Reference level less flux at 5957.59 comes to 1.0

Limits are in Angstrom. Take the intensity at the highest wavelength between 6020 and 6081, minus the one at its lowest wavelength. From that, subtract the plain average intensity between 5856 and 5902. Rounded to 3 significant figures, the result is -5.14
